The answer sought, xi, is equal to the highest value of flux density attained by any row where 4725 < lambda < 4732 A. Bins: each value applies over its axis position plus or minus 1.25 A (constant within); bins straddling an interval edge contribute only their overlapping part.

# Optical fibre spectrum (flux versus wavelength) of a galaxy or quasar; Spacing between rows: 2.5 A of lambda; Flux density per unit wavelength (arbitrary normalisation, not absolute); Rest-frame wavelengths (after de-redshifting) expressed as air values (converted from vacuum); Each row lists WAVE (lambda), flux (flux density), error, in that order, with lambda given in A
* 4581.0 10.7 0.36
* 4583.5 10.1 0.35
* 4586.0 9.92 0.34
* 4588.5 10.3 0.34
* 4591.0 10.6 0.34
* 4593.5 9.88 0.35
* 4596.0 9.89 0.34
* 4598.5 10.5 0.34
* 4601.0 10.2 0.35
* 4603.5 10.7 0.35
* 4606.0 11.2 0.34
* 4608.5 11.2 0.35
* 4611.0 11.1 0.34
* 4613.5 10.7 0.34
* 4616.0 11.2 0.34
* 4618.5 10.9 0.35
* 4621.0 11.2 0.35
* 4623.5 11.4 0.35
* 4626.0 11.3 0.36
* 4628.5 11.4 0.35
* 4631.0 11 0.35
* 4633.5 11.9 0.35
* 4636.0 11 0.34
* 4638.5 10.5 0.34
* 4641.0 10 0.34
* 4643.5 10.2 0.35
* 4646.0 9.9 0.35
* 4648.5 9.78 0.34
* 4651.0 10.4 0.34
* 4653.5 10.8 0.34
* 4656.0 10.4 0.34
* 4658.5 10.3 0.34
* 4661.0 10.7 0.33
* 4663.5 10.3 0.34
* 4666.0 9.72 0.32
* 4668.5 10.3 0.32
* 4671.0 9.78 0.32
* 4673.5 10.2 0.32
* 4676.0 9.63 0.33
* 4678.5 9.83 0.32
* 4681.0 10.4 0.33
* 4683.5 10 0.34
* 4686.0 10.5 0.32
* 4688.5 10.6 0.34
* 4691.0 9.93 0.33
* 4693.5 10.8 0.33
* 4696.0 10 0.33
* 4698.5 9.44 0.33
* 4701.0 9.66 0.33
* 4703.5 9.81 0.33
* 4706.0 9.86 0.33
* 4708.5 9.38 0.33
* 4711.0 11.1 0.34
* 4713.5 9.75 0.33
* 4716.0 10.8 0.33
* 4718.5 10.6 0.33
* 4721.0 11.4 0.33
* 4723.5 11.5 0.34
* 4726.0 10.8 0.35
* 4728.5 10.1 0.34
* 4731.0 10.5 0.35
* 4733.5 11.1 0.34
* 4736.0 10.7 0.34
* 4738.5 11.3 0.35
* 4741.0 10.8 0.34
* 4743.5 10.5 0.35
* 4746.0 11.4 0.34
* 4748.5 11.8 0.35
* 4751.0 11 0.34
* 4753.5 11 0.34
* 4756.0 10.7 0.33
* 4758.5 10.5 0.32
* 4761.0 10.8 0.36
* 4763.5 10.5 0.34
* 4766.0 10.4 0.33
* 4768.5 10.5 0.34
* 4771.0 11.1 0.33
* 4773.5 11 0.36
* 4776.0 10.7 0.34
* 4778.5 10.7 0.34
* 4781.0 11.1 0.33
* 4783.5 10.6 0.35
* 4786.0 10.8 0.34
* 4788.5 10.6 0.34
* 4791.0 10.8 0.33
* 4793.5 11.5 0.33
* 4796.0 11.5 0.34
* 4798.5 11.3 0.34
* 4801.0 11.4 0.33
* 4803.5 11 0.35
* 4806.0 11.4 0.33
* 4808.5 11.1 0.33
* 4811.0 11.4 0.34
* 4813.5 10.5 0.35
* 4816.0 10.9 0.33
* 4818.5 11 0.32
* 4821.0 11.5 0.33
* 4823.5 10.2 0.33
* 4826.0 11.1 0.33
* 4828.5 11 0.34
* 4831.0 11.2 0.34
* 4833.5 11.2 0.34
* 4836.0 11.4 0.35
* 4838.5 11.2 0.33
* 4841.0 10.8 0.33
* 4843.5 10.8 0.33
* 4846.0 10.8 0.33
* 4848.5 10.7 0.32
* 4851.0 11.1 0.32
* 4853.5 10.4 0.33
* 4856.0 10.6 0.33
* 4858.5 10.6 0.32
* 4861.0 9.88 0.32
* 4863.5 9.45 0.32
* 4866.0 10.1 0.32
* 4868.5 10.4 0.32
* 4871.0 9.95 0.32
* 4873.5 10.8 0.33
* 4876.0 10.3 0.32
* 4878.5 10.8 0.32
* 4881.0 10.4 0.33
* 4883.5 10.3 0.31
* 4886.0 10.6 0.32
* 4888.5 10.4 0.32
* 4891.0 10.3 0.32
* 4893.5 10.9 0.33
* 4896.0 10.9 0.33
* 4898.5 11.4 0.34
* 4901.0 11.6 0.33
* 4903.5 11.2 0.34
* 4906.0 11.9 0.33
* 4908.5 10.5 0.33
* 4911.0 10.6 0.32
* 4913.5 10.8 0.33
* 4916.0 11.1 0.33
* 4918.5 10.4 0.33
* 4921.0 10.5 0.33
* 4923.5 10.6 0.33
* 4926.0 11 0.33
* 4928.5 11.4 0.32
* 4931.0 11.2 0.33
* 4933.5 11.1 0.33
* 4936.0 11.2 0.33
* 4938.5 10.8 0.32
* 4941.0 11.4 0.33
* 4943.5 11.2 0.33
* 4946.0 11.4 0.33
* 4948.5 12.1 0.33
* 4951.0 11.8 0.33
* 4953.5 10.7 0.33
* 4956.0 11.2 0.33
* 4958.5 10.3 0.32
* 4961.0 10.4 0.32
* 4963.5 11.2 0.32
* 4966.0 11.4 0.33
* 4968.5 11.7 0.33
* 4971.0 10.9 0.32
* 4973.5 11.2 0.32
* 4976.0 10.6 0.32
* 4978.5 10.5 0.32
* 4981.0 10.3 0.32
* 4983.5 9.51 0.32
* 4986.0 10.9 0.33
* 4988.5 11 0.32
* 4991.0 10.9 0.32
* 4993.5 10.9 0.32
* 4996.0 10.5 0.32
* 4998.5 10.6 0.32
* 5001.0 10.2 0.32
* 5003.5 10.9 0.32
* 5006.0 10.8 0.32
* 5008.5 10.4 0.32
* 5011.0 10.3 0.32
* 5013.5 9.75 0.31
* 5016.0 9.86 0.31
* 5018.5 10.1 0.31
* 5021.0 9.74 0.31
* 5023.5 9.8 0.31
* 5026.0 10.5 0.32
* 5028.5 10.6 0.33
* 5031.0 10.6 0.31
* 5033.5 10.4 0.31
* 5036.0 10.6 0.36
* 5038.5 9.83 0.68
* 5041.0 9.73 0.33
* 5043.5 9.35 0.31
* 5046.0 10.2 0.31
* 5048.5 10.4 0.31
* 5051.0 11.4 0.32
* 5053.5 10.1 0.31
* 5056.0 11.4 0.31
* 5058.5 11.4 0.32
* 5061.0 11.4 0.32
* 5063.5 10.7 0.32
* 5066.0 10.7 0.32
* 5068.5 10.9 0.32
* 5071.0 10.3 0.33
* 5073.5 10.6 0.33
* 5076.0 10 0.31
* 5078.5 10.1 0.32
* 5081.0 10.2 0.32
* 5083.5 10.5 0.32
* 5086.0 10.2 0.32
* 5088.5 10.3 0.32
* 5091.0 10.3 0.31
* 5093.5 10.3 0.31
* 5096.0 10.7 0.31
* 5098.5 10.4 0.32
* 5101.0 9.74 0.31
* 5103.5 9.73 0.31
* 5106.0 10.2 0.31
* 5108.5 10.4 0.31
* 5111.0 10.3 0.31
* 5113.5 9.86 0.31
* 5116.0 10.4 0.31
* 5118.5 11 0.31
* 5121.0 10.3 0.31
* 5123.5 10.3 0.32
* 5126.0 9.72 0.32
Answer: 10.8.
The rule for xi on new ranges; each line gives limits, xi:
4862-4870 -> 10.4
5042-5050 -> 10.4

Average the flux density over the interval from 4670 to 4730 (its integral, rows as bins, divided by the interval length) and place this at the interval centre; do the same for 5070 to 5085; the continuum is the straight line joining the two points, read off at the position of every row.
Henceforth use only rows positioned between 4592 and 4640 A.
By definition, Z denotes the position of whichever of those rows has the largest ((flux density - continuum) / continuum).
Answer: 4633.5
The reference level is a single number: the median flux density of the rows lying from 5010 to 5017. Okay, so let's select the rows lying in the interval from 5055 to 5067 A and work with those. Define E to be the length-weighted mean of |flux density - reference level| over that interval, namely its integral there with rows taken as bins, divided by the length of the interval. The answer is 1.26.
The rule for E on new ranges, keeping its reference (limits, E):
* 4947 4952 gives 2.07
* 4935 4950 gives 1.50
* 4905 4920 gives 1.00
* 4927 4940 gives 1.28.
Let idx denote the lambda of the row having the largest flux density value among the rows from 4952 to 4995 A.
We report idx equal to 4968.5 A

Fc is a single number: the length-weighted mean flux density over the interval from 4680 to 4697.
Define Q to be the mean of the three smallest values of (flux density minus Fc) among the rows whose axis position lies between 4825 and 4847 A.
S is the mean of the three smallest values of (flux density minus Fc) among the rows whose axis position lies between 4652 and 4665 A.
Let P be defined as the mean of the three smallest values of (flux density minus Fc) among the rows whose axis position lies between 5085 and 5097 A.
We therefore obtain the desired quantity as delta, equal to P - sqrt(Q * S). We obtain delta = -0.1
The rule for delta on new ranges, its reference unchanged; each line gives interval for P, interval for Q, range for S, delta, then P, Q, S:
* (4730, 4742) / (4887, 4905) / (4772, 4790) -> 0.1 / 0.34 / 0.21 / 0.3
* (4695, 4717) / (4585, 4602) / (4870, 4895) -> -1.1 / -0.83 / -0.43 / -0.1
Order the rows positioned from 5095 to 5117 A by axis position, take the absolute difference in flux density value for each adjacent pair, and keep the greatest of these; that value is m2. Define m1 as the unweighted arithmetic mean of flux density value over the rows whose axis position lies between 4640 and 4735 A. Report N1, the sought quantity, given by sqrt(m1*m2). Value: 2.6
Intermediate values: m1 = 10.3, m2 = 0.7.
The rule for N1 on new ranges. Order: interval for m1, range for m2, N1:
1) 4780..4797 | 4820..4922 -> 3.9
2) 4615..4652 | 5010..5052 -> 3.3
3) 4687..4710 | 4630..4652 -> 3.0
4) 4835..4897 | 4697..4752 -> 4.3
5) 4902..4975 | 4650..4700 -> 3.1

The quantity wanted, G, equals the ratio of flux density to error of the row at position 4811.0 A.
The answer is 33.5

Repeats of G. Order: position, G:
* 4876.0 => 32.2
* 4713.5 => 29.5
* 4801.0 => 34.5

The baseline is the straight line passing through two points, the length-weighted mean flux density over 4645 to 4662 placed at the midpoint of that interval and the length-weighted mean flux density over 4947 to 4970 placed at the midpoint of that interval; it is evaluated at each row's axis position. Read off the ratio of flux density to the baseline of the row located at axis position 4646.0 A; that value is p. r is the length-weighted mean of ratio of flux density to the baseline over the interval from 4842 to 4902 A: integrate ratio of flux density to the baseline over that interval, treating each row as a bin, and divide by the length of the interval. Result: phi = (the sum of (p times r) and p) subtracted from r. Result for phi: -0.92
